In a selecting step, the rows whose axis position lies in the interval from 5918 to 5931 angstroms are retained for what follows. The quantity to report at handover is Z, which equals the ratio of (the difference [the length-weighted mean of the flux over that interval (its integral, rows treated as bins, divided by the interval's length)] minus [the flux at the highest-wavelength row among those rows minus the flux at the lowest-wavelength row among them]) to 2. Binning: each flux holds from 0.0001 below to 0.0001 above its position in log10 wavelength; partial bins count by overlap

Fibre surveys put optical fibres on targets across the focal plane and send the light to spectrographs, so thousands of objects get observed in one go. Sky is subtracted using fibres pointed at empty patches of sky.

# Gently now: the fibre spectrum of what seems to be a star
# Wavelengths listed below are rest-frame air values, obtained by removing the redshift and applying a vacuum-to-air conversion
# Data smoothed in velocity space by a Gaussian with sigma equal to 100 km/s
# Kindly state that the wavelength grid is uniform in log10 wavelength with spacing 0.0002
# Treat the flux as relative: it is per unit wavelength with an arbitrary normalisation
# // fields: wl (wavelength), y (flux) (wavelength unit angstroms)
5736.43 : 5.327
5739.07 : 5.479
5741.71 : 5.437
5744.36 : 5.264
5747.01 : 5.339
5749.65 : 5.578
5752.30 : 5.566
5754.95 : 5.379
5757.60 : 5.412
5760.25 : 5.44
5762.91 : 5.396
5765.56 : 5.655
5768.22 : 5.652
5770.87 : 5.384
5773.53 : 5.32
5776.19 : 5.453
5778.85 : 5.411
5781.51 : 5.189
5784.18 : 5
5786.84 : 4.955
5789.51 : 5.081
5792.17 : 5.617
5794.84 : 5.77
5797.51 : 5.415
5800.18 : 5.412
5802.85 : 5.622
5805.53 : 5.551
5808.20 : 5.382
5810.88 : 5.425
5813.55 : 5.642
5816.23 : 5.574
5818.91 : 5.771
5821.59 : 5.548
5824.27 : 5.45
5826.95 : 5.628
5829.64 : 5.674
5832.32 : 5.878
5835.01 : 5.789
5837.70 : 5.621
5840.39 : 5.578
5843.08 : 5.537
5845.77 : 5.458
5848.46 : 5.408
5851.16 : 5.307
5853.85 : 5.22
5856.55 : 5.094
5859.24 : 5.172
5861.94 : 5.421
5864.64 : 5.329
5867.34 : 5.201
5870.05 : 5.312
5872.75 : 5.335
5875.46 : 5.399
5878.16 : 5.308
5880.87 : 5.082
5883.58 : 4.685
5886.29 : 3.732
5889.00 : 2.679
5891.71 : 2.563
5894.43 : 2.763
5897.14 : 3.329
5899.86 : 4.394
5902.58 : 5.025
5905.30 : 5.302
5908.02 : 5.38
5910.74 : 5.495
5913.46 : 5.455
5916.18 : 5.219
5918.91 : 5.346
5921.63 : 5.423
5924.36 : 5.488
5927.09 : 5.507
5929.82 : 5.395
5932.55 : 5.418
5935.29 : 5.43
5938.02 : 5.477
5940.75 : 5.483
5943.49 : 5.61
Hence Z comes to 2.69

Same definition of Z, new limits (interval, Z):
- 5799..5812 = 2.73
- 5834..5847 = 2.96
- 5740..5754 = 2.65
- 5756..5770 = 2.63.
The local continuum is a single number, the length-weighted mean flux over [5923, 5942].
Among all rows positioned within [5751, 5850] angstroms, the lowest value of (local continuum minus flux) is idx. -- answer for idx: -0.4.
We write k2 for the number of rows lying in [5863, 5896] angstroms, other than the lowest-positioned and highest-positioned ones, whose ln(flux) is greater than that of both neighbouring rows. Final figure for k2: 1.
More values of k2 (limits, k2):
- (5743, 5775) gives 3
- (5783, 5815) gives 2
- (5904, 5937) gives 2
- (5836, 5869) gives 1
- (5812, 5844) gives 2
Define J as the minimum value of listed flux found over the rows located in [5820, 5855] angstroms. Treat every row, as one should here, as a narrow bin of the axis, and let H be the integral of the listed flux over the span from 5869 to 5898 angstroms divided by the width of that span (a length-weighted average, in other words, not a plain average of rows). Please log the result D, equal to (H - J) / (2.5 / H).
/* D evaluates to -2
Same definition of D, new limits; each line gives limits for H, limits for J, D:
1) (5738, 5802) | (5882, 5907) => 6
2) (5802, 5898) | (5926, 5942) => -1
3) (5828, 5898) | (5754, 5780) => -1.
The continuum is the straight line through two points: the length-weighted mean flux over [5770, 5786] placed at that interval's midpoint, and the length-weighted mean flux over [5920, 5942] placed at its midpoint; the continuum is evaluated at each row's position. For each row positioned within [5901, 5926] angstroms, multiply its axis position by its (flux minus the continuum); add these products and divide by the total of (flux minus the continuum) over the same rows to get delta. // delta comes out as 5907.4 angstroms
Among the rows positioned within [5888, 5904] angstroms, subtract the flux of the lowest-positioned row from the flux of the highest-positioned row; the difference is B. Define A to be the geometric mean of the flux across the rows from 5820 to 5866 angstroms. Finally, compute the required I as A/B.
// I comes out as 2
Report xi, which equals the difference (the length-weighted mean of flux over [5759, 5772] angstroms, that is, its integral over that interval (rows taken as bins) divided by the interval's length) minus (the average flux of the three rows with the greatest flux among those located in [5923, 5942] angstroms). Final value 0.0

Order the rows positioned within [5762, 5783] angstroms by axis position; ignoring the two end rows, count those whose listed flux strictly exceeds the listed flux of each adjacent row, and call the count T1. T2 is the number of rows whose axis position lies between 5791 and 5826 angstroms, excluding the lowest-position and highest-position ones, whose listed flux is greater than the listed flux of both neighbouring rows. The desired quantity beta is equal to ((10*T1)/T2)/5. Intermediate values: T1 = 2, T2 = 4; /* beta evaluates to 1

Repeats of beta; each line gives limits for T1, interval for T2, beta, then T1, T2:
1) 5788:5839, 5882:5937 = 5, 5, 2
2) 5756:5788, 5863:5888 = 6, 3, 1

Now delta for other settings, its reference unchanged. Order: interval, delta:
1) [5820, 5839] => 5830.9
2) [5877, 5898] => 5891.1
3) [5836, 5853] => 5840.5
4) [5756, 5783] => 5766.5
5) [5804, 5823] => 5814.9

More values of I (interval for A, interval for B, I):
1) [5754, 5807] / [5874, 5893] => -2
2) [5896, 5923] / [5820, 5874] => -23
